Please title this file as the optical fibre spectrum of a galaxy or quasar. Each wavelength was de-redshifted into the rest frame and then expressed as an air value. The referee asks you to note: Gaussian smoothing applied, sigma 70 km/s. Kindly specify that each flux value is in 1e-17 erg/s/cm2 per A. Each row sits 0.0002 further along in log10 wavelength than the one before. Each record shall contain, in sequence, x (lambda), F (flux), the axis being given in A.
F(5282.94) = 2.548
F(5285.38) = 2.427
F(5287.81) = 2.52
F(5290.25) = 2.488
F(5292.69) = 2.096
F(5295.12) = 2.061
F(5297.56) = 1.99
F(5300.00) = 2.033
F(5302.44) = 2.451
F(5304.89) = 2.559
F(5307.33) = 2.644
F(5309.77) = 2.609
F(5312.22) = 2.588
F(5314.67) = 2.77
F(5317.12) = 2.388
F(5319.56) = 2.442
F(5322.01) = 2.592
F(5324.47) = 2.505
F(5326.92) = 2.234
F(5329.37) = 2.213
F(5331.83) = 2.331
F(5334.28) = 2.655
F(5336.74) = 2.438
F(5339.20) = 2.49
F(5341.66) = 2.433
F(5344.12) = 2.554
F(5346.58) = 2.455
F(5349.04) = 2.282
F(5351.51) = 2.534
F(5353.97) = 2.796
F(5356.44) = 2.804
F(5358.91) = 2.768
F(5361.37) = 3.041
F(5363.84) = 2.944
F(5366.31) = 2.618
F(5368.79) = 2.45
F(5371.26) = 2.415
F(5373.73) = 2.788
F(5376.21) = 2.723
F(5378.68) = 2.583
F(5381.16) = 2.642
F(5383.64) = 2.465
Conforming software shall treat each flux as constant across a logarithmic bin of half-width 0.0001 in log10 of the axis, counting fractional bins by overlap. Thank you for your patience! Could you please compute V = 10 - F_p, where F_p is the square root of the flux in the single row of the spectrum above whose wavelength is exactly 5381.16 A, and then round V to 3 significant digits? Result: 8.37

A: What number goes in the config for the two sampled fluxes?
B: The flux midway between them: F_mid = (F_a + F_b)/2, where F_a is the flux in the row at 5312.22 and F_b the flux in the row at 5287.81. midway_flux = 2.55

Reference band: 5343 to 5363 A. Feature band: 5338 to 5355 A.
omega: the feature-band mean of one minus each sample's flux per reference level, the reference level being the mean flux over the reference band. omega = 0.06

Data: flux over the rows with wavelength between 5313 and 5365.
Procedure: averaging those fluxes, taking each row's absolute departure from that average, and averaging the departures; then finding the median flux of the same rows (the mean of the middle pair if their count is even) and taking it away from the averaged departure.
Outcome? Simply -2.32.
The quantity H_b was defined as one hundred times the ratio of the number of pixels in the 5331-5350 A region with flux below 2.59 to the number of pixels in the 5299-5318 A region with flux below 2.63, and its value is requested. 117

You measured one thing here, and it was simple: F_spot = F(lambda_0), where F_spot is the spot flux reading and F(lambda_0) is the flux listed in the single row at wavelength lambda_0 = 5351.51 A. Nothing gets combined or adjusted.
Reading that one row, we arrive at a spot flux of 2.534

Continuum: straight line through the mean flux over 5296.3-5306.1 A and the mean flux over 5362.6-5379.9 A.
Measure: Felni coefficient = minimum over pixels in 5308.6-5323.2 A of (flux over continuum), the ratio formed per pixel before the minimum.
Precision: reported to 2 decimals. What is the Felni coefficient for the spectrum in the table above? 1.02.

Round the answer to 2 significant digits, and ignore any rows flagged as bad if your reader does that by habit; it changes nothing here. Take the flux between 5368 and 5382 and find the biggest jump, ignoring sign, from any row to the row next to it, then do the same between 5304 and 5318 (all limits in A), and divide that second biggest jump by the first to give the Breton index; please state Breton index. 1.0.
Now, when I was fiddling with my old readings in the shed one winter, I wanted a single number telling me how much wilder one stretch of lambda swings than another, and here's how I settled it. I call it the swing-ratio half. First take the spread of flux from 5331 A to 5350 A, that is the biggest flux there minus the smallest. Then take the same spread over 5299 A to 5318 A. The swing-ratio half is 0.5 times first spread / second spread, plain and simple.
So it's 0.25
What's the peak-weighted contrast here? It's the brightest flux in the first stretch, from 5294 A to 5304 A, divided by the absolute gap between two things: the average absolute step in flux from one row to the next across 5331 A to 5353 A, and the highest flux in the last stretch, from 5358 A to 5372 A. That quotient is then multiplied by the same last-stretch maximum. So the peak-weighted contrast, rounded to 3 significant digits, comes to 2.59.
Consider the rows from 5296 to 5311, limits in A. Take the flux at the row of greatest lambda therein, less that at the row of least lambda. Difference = 0.6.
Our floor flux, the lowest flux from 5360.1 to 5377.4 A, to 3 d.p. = 2.415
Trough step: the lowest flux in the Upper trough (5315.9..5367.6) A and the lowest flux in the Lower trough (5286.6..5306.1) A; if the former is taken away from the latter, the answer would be -0.22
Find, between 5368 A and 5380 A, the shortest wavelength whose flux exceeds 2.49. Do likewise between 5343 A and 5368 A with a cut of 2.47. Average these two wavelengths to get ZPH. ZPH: 5358.9 A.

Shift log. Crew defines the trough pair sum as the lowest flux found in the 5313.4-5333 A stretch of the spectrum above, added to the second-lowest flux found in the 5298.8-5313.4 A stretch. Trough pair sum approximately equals 4.66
